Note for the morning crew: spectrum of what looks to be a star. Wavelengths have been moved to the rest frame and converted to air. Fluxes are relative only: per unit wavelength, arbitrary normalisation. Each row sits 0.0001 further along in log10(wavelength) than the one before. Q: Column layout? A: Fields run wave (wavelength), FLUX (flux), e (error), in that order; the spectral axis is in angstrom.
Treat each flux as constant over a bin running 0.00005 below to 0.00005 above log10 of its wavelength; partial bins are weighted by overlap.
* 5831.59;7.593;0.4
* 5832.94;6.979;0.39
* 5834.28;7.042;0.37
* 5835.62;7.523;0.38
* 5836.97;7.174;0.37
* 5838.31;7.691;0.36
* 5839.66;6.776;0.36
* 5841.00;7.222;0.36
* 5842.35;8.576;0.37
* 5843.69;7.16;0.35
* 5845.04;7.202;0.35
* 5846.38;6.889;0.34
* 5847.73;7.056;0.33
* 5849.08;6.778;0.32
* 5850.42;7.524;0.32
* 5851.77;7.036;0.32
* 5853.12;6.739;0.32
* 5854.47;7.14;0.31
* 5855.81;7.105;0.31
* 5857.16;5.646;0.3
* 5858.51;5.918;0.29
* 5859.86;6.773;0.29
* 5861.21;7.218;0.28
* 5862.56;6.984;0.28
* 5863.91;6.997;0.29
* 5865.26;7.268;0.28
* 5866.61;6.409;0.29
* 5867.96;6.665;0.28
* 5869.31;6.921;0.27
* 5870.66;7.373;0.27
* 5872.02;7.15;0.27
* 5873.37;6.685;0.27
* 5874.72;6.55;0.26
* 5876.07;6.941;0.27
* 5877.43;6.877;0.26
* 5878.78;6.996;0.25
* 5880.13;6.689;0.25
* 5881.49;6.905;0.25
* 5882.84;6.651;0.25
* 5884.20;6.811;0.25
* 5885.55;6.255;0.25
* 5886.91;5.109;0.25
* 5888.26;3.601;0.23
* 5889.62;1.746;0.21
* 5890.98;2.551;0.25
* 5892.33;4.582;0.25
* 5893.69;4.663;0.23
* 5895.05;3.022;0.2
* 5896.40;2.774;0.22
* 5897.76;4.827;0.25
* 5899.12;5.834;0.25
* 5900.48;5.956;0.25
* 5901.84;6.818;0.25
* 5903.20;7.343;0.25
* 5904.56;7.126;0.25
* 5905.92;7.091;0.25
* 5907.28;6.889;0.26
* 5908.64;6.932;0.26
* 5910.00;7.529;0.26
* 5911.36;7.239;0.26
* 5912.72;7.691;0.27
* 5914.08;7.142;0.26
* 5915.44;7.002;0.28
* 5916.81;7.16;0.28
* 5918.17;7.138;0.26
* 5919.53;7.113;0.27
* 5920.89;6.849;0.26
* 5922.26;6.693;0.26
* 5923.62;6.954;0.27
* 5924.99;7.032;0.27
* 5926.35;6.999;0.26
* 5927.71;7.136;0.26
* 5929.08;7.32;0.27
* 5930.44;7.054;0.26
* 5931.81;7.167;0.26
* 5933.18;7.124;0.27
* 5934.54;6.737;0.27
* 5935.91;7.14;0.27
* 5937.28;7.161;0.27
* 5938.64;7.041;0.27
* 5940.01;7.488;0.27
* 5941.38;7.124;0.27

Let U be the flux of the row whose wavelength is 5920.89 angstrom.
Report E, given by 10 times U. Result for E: 68.5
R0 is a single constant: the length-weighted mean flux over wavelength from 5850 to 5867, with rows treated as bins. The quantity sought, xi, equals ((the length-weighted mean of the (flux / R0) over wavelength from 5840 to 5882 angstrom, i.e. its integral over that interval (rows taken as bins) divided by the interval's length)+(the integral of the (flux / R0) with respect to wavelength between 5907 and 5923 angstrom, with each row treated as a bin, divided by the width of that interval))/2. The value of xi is 1.03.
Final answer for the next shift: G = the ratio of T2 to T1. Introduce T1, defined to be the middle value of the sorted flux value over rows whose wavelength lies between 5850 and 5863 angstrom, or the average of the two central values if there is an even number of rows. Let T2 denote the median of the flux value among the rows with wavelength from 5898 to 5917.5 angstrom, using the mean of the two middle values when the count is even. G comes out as 1.01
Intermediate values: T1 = 7.01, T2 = 7.1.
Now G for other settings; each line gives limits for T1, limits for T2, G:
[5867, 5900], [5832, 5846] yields 1.09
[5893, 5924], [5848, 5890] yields 0.98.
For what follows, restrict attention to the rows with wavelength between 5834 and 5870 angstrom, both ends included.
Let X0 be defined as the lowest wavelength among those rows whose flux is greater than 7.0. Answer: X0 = 5834.28 angstrom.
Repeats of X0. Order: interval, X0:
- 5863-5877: 5865.26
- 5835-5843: 5835.62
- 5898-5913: 5903.20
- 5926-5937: 5927.71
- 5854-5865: 5854.47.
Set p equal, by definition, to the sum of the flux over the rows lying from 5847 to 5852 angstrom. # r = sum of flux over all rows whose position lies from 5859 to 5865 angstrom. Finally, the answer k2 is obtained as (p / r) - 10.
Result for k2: -8.98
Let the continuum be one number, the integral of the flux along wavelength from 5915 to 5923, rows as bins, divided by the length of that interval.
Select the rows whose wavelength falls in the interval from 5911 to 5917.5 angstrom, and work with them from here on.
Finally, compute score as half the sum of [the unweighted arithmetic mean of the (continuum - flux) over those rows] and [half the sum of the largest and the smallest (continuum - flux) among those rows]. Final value -0.31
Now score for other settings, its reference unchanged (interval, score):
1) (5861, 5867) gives 0.08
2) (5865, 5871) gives 0.08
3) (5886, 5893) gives 3.52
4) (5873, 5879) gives 0.20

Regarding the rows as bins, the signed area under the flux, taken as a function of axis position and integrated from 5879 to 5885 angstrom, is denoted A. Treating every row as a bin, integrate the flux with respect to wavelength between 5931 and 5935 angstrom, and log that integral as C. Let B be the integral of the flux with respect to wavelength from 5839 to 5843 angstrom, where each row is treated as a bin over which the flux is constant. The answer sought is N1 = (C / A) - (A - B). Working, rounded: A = 41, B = 30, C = 28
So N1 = -10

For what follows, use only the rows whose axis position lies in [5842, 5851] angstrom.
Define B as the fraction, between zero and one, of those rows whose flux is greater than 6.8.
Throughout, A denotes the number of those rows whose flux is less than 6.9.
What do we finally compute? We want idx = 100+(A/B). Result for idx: 102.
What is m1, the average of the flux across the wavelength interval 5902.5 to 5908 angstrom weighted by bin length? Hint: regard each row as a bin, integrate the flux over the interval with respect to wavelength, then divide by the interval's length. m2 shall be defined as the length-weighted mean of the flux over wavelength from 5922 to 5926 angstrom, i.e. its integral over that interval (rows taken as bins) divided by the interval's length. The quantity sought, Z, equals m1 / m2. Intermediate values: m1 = 7.11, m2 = 6.93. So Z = 1.03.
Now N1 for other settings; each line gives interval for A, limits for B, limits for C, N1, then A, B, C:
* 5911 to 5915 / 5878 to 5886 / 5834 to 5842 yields 26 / 29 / 54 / 58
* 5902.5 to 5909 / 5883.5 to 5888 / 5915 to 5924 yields -18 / 46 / 26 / 63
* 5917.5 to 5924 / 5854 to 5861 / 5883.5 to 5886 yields 1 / 45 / 46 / 16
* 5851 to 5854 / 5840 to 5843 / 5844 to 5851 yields 5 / 21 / 23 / 50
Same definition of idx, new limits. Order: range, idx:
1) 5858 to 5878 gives 112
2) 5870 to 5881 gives 106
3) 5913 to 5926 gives 102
